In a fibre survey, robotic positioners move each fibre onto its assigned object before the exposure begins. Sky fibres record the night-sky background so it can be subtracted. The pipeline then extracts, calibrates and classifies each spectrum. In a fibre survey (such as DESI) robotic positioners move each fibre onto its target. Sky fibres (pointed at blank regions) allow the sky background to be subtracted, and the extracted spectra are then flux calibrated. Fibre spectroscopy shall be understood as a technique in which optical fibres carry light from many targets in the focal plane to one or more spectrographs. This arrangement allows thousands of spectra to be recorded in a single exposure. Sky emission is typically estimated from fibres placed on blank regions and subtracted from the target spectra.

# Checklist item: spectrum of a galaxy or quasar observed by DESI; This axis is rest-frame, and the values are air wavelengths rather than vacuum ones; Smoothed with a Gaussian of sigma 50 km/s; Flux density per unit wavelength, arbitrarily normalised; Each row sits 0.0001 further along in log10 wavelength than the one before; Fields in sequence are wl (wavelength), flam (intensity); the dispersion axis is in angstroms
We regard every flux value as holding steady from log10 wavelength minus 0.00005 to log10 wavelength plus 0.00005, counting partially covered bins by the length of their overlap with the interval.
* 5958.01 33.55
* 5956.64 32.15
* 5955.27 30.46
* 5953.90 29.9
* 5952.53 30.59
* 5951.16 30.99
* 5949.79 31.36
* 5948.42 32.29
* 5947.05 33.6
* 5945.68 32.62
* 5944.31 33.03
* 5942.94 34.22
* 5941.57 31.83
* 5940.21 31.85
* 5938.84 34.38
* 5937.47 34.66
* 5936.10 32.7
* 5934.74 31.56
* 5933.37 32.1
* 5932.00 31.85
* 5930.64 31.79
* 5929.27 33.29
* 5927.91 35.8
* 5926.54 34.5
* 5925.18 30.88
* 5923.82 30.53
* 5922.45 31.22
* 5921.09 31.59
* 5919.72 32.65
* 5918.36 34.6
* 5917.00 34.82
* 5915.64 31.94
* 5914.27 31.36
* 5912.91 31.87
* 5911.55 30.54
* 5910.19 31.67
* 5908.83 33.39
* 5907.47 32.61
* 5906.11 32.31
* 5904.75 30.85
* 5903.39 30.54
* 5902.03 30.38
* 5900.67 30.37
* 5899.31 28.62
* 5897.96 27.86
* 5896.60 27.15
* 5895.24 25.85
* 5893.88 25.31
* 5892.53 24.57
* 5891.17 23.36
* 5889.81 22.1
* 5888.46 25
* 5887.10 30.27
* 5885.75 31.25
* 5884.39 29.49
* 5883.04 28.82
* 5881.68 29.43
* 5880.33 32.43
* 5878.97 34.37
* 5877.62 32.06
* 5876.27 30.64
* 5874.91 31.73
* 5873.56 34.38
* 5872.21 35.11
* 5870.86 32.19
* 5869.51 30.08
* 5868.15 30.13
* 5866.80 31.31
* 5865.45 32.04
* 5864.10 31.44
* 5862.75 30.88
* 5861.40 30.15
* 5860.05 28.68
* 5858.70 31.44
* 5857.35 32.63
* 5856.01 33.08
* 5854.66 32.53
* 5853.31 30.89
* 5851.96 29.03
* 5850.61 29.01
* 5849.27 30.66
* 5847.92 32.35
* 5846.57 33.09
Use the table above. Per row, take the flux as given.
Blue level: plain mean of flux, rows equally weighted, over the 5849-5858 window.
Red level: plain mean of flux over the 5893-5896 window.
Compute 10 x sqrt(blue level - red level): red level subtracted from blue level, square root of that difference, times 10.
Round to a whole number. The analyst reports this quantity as 24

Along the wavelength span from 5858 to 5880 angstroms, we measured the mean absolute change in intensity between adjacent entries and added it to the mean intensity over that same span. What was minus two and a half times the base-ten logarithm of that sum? -3.80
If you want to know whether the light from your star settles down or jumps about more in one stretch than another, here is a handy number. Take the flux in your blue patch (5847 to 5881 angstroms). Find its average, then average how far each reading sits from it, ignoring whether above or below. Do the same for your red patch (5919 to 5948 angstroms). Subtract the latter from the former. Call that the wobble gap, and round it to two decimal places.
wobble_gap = 0.15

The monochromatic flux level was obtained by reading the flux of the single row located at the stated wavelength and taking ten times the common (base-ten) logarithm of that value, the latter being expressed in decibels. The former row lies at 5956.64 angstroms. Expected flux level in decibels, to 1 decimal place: 15.1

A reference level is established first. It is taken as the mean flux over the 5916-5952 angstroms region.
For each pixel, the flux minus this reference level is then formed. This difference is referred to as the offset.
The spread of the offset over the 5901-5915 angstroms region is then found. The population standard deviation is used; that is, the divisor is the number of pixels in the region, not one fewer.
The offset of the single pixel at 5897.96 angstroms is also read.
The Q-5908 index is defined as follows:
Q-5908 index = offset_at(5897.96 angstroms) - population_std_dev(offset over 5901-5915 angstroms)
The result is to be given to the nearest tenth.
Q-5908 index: -5.8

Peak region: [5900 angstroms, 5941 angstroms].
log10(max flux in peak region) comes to 1.55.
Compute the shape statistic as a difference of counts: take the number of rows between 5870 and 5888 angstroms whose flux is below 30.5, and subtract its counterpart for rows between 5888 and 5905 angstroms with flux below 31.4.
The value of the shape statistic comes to -9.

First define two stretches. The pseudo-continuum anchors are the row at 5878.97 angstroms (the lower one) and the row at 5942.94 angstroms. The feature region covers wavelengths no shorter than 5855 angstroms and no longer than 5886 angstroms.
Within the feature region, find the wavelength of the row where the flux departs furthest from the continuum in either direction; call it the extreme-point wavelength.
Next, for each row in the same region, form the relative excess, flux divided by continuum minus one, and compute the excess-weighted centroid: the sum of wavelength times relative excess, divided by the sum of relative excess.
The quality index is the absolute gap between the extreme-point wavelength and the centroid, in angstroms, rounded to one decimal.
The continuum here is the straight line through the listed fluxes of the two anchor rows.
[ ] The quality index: 11.2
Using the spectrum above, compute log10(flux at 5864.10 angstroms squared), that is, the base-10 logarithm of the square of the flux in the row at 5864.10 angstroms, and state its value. 2.99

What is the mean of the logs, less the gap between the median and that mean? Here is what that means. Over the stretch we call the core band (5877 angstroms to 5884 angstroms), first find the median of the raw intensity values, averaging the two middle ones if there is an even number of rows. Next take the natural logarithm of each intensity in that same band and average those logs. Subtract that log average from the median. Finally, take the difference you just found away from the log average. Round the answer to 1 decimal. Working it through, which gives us -25.2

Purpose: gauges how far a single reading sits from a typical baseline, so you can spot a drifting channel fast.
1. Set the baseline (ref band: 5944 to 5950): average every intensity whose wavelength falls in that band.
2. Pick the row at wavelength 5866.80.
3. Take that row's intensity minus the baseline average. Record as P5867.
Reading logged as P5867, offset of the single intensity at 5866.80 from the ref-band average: -1.3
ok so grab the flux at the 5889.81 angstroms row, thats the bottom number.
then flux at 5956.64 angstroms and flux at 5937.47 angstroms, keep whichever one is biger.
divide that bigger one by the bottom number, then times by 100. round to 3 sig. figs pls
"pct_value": 157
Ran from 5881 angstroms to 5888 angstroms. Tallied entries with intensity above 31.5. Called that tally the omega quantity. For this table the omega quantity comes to 0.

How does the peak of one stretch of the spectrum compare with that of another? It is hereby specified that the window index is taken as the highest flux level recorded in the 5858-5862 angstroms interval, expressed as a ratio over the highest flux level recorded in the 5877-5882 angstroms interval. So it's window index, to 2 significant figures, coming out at 0.91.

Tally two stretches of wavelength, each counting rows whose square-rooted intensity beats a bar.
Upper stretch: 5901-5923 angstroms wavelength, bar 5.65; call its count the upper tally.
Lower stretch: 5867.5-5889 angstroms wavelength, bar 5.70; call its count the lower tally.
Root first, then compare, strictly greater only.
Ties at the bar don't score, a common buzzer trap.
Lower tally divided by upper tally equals 0.43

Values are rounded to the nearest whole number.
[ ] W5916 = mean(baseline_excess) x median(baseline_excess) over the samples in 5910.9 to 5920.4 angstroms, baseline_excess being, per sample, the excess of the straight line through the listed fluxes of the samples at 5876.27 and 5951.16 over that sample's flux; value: 2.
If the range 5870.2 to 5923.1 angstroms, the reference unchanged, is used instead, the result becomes 0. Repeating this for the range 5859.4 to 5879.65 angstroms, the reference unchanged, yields 1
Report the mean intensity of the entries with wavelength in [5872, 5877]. 33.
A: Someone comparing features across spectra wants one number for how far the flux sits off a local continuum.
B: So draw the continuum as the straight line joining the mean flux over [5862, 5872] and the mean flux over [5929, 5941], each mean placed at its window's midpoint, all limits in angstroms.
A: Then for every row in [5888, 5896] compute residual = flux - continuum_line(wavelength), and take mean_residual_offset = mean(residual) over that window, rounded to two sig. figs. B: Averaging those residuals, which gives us -7.4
